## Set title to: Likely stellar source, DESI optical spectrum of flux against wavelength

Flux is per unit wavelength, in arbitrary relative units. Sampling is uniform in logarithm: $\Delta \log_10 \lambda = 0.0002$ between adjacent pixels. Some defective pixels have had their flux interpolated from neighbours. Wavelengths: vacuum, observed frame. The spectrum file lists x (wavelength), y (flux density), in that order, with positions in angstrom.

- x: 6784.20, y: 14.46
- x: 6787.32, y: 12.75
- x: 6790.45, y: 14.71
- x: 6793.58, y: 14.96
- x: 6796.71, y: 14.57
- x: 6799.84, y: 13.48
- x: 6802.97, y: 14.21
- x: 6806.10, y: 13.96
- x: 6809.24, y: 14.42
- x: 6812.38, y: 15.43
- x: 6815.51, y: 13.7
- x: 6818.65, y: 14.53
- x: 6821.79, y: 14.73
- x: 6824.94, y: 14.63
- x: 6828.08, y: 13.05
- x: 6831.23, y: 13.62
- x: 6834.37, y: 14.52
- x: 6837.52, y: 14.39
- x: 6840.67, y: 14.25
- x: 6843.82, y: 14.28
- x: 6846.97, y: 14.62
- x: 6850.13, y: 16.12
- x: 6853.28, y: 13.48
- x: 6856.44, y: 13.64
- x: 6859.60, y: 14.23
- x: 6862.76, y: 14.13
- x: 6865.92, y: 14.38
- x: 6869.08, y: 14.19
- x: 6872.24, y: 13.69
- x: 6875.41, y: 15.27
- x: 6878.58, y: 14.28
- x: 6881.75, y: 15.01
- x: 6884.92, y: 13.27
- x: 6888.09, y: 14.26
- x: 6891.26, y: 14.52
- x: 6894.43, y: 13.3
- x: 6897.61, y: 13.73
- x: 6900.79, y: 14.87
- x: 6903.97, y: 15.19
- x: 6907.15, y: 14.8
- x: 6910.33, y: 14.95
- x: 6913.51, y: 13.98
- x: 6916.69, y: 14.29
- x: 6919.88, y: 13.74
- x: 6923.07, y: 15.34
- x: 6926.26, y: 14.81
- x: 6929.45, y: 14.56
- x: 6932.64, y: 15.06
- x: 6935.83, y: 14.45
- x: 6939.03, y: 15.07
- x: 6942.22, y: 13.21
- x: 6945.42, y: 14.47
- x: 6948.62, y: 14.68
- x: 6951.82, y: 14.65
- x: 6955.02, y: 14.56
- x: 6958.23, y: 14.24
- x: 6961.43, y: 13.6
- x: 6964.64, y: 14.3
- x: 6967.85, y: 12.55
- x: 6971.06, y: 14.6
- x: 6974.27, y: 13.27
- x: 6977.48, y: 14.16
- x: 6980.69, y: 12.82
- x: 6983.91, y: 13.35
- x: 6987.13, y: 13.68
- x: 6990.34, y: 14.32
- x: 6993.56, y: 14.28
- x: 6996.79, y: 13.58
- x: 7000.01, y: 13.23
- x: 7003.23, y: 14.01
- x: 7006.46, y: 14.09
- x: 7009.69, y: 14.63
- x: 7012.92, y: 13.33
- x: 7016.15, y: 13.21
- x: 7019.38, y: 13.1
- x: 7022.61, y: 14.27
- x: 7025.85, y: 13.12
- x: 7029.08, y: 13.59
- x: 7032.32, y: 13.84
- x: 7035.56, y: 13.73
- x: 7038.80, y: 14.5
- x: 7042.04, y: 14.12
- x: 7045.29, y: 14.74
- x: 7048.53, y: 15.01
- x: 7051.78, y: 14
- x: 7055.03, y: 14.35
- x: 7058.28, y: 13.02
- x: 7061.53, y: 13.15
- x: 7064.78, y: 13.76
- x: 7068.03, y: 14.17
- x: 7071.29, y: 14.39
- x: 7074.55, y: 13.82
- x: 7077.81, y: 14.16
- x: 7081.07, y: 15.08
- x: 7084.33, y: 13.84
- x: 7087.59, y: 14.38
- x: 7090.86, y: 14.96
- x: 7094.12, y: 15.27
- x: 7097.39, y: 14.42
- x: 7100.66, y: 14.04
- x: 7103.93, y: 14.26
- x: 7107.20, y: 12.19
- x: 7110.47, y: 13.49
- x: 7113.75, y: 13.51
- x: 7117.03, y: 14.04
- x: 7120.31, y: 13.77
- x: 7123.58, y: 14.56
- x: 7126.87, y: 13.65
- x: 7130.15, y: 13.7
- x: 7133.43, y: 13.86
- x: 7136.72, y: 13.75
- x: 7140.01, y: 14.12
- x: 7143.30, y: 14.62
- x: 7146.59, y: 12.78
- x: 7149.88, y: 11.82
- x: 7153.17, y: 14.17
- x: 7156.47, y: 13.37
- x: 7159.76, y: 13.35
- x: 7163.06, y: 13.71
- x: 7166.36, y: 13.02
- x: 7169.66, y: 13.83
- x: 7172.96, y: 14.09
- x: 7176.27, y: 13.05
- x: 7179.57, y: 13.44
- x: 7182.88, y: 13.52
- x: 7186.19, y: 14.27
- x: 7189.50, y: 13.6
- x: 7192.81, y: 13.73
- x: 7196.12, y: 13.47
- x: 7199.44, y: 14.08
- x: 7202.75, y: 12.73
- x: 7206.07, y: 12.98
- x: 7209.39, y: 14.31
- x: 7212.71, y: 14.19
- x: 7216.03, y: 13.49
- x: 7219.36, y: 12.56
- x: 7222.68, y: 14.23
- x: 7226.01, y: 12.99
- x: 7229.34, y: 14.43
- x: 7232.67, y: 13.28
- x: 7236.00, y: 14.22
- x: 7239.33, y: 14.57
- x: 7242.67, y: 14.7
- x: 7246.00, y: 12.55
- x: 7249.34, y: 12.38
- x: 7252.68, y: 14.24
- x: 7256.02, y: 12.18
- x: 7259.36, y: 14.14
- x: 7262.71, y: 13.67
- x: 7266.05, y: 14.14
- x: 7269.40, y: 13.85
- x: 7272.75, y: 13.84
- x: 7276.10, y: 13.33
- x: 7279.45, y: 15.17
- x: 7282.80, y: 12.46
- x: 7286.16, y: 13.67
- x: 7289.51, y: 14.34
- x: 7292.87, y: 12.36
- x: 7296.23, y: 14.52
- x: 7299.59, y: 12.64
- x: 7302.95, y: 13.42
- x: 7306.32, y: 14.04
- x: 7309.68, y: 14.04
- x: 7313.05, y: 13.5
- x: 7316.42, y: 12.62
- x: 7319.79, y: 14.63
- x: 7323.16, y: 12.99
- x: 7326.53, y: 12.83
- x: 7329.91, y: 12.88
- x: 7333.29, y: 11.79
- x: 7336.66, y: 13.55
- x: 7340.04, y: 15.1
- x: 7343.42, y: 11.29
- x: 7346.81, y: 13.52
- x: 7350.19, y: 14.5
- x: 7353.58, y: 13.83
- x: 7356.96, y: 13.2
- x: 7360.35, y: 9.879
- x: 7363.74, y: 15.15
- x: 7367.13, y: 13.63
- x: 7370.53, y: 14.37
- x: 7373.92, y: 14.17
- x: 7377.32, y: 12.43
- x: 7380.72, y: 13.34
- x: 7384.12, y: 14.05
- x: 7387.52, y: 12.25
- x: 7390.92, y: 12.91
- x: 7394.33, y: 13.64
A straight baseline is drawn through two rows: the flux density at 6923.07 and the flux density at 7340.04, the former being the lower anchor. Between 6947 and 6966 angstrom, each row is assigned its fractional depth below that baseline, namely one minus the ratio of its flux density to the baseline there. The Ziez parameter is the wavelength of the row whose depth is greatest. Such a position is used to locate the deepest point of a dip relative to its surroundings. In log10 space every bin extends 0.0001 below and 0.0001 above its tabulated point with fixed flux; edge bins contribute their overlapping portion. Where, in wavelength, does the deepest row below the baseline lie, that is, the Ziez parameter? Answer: 6961.43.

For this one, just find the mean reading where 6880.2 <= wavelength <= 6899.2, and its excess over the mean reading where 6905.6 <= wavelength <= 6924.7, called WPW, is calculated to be -0.5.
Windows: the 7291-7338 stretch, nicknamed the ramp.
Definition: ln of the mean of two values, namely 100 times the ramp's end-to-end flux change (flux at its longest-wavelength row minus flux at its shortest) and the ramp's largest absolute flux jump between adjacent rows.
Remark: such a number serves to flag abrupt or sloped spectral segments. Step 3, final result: 4.1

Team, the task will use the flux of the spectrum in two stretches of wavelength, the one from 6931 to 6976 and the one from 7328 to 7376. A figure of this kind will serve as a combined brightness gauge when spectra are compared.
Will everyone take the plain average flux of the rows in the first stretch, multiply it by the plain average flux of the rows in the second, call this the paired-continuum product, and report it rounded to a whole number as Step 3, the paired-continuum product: 189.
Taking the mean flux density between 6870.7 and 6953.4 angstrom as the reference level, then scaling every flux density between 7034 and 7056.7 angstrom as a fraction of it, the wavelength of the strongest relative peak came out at 7048.53 angstrom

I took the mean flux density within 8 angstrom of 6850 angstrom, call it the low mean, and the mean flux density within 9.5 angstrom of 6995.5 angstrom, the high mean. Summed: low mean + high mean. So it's 28.3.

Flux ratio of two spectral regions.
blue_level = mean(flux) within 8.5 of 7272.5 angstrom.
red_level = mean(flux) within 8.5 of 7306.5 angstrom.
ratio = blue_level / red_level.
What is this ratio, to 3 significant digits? 1.04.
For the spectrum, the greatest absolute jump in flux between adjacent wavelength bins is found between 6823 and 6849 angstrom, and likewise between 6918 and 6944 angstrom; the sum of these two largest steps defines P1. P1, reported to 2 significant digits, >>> 3.4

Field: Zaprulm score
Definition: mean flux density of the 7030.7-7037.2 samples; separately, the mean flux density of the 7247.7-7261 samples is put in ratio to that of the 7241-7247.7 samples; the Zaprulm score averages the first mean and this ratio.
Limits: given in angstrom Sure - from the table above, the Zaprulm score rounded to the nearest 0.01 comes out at 7.38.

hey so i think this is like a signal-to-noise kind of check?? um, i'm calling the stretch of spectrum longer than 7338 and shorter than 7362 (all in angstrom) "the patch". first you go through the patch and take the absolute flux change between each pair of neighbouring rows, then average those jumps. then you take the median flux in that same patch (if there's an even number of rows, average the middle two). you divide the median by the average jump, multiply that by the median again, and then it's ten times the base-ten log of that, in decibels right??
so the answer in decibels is 19.7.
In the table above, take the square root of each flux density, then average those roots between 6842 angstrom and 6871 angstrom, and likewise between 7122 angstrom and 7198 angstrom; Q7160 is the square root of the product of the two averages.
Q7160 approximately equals 3.74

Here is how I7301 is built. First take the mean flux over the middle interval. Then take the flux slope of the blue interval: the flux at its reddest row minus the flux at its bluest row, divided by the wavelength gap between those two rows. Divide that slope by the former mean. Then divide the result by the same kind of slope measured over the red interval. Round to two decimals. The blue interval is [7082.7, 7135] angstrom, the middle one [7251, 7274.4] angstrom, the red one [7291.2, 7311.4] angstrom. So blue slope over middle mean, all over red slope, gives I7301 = 0.00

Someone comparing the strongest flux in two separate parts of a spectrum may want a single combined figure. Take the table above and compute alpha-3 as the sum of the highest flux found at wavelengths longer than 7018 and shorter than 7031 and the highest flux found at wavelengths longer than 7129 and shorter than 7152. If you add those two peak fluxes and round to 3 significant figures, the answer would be 28.9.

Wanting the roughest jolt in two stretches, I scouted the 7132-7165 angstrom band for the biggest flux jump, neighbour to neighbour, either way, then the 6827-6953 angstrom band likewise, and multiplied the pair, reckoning 6.2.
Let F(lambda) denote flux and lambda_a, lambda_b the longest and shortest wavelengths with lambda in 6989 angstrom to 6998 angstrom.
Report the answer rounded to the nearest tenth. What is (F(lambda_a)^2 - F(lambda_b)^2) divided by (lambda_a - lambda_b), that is -3.2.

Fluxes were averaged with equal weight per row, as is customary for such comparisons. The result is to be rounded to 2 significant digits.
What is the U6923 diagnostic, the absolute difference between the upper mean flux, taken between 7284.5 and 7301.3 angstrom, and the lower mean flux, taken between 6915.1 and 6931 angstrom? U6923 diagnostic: 1.0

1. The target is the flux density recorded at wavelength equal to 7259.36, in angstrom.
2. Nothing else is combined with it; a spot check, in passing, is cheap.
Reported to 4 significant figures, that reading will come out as 14.14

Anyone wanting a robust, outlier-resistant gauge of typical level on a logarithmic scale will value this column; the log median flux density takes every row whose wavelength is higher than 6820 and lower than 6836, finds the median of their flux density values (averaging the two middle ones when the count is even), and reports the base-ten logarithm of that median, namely 1.162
